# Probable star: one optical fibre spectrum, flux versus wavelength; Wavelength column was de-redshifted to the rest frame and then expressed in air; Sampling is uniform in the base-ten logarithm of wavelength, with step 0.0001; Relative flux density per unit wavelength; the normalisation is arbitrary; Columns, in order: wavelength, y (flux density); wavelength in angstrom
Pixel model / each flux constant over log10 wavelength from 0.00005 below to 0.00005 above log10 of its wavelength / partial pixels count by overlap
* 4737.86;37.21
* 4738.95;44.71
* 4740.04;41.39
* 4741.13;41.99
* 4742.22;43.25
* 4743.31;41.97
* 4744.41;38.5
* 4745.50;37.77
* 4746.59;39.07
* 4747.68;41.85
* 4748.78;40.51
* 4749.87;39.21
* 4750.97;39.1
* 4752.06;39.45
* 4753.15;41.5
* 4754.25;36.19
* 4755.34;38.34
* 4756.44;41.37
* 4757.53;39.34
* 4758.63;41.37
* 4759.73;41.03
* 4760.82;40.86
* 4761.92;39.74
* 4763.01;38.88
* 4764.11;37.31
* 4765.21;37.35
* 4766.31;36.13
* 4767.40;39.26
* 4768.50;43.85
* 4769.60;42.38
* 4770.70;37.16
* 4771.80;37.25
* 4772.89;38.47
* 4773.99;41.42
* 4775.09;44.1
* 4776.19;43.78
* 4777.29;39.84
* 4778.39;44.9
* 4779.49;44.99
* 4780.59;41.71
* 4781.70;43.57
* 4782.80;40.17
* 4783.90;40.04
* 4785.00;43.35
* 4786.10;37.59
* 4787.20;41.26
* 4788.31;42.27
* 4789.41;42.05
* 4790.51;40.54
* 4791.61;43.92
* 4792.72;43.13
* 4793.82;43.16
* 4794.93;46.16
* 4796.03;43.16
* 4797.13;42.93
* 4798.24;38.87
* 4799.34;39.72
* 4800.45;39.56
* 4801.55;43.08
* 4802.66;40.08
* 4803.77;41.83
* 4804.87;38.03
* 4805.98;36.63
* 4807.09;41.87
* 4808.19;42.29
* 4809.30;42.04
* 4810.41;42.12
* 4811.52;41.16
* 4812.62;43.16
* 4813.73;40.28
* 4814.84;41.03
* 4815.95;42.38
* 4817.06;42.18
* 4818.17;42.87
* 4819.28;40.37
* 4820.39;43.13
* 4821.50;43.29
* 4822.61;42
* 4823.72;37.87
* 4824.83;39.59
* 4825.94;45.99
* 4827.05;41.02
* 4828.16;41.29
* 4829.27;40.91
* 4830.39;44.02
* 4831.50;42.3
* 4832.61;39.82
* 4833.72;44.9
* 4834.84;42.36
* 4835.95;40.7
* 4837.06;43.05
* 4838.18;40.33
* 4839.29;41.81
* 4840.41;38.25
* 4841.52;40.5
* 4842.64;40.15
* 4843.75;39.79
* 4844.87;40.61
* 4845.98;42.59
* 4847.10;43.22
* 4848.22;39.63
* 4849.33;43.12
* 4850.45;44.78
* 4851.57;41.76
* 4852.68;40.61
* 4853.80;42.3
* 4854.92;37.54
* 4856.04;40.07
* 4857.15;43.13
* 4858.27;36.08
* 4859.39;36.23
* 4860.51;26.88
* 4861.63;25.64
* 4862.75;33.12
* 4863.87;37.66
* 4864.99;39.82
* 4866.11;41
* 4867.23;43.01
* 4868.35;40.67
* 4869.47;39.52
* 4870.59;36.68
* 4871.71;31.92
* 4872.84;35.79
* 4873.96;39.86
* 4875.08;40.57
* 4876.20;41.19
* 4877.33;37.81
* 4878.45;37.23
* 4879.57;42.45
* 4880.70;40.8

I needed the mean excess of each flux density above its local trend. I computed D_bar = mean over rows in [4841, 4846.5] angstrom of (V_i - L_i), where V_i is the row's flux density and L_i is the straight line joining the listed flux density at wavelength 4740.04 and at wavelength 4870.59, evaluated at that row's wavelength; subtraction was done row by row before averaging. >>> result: 3.1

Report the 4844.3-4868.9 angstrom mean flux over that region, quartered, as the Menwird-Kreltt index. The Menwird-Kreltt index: 9.8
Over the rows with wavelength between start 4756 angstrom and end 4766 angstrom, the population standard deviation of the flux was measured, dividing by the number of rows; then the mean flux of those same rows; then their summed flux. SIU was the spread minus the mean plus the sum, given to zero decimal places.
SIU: 319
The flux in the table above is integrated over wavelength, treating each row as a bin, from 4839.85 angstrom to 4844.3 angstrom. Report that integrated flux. 177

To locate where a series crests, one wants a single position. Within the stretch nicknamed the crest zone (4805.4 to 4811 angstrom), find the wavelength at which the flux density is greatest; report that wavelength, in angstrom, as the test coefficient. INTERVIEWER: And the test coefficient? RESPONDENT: 4808.19 angstrom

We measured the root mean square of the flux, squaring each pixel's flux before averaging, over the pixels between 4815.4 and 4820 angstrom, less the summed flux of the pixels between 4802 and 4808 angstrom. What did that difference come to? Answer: -156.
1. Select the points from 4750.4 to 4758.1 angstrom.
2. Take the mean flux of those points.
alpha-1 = 39.3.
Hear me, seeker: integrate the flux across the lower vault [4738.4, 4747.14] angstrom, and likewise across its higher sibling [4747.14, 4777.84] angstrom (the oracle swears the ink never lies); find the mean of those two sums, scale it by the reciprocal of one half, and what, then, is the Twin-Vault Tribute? 1584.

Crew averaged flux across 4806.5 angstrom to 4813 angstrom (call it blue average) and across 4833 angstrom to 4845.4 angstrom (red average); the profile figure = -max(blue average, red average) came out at -42.1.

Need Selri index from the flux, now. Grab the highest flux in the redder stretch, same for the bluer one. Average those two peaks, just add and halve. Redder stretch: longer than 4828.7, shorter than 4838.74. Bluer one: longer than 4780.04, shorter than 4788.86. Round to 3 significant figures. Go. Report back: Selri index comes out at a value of 44.2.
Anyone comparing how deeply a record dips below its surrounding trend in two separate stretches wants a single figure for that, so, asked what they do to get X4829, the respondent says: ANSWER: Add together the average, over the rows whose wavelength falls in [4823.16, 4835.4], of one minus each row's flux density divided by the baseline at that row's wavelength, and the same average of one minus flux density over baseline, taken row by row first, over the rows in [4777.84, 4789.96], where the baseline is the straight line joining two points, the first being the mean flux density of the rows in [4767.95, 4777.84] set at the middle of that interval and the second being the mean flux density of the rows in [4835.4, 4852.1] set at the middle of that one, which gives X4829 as -0.038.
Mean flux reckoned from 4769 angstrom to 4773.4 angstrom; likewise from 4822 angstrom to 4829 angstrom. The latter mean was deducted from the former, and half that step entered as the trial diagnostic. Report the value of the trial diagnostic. -1.2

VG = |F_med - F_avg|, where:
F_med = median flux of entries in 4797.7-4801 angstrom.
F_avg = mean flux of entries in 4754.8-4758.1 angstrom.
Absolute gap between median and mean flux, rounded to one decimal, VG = 0.1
